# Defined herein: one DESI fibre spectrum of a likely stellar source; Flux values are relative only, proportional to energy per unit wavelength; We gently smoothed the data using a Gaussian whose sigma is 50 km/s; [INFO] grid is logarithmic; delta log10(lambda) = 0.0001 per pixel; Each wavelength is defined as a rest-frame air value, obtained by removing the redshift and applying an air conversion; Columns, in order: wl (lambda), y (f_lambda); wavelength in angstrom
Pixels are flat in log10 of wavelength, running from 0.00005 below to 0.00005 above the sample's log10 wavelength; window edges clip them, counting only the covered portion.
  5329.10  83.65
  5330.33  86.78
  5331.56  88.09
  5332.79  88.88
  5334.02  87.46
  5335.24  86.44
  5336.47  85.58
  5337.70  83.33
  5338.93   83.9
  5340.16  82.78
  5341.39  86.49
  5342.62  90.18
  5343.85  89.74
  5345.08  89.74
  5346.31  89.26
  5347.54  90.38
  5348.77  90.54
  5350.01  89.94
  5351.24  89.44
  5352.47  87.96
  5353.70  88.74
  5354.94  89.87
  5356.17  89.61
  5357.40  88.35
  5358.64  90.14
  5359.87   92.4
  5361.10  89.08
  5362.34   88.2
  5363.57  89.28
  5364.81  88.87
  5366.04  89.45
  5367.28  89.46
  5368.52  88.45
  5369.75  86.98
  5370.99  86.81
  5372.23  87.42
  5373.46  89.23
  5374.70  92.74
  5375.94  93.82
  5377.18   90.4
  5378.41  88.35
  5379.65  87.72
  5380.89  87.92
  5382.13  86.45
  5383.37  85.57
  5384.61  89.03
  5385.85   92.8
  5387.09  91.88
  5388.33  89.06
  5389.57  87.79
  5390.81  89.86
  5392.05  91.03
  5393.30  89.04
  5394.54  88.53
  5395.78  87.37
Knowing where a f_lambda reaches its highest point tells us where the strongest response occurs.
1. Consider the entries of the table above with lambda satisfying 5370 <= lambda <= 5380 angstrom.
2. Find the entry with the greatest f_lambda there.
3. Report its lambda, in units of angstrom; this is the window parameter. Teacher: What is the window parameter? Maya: 5375.94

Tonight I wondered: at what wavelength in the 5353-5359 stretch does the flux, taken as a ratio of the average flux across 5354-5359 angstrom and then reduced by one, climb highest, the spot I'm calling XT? 5358.64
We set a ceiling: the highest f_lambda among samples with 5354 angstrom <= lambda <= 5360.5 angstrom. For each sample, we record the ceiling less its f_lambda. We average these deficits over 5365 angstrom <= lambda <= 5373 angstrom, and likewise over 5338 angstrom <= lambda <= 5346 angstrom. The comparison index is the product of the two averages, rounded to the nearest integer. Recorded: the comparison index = 23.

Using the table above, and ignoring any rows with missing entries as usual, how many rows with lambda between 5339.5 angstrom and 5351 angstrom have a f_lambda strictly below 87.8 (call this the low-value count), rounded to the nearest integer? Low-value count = 2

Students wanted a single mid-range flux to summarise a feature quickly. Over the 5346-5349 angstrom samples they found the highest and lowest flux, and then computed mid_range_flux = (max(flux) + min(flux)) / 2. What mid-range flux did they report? 90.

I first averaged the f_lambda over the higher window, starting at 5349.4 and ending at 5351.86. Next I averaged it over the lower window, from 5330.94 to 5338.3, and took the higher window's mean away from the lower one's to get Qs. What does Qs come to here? -3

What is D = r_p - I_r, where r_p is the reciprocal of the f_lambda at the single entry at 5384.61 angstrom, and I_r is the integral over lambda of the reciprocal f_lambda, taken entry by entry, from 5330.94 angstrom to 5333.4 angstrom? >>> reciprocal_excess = -0.0165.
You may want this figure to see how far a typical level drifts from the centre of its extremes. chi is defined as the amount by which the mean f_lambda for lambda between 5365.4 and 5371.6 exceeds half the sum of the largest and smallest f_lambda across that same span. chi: 0.10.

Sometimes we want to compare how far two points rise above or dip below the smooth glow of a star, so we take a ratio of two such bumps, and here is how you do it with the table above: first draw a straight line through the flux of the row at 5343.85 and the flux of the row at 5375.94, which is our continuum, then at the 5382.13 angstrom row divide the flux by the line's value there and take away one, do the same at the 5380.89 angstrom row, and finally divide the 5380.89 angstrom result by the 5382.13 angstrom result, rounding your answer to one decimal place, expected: 0.8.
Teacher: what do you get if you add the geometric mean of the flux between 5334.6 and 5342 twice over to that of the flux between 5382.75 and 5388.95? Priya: 259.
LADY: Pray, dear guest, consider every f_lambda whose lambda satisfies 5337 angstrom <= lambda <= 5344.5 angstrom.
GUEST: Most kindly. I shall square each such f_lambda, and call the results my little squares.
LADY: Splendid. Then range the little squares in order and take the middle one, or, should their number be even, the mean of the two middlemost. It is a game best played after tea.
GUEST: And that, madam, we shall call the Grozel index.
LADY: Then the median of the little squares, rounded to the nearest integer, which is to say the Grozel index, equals 7260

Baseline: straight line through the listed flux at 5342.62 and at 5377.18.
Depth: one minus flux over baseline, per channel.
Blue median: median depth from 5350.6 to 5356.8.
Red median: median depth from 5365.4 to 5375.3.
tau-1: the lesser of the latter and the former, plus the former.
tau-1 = 0.018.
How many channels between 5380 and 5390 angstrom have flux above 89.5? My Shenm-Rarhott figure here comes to 2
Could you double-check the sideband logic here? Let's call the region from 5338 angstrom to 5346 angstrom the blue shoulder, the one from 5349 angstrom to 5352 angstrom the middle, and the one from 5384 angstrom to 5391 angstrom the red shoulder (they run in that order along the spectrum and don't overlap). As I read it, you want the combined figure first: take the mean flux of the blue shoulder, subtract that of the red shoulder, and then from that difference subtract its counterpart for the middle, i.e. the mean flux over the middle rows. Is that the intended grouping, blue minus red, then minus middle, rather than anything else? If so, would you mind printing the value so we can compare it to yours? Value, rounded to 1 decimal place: -92.6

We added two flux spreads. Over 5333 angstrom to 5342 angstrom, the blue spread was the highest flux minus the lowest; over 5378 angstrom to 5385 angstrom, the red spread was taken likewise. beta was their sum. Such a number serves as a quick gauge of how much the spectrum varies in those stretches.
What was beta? 8.1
